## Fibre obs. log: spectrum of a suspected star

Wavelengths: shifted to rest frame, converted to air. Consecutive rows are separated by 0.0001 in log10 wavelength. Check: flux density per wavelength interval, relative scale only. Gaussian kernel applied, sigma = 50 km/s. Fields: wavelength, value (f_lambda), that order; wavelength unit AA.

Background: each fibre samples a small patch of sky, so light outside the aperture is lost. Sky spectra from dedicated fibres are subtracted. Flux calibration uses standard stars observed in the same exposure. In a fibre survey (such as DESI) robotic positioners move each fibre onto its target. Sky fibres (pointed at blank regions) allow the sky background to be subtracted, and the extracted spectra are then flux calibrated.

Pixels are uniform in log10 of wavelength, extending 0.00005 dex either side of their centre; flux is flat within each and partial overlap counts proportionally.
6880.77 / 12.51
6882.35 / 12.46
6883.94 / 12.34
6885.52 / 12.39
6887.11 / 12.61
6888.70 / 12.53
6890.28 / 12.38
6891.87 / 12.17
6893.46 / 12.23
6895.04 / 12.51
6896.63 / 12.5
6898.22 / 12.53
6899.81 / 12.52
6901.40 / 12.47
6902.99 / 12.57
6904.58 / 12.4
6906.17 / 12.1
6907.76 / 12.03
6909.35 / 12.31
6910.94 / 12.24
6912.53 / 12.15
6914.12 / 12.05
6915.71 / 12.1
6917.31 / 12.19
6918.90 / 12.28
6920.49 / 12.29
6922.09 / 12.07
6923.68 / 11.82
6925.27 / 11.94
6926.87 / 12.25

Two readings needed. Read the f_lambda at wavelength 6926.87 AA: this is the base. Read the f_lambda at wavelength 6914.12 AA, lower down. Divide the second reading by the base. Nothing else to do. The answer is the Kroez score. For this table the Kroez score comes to 0.98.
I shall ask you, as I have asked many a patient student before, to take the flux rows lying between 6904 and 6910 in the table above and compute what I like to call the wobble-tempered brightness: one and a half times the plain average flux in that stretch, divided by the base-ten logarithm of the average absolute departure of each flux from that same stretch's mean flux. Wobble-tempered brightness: -21.8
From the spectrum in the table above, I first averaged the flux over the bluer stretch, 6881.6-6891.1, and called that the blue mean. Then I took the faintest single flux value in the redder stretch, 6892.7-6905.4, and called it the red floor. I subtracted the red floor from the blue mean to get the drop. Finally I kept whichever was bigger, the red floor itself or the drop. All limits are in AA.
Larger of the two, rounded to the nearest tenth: 12.2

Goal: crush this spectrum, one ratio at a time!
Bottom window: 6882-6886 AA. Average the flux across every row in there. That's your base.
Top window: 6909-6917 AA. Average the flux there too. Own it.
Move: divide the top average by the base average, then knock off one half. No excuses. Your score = 0.482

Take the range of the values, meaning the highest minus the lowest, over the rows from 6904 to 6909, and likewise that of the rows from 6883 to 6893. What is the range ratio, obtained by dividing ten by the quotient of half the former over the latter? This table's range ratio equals 24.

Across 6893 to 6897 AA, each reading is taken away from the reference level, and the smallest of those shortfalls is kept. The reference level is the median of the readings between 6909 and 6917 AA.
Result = -0.36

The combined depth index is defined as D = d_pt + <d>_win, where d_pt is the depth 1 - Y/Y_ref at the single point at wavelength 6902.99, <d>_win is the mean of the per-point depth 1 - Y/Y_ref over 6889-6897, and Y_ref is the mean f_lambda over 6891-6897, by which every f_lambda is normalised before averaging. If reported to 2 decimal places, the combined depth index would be -0.02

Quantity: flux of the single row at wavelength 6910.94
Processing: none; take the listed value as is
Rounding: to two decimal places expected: 12.24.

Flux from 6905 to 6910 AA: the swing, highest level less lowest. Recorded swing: 0.28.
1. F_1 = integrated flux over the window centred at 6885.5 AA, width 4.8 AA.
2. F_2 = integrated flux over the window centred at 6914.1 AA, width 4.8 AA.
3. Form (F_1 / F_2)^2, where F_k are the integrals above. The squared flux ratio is 1.05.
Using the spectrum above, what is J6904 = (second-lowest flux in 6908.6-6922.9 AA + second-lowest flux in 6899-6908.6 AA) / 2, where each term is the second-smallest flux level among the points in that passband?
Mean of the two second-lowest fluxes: 12.1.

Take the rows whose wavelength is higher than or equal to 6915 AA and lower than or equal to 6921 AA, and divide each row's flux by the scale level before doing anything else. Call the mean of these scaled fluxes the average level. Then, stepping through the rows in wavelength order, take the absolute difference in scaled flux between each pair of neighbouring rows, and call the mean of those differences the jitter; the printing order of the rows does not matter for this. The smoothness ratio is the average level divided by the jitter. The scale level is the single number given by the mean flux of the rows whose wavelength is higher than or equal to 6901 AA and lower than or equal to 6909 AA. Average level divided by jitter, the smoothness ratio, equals 193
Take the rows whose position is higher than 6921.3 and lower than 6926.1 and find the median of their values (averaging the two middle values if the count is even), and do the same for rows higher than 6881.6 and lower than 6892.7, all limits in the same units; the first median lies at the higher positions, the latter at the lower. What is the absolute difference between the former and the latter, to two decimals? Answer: 0.45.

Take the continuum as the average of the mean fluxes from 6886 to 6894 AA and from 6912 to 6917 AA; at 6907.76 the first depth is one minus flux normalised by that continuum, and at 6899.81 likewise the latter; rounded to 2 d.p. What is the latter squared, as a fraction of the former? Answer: 0.03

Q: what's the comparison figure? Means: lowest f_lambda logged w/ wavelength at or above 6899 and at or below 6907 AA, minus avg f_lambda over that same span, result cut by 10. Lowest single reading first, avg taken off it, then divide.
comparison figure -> -0.031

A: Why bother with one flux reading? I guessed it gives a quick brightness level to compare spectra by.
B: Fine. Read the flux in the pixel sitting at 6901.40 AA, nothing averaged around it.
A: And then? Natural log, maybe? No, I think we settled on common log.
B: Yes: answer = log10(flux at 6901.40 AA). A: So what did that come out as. 1.10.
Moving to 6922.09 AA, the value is 1.08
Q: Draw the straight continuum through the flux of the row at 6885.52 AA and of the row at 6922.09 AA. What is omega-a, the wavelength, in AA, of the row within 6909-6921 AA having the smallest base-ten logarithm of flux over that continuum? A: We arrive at 6914.12 AA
